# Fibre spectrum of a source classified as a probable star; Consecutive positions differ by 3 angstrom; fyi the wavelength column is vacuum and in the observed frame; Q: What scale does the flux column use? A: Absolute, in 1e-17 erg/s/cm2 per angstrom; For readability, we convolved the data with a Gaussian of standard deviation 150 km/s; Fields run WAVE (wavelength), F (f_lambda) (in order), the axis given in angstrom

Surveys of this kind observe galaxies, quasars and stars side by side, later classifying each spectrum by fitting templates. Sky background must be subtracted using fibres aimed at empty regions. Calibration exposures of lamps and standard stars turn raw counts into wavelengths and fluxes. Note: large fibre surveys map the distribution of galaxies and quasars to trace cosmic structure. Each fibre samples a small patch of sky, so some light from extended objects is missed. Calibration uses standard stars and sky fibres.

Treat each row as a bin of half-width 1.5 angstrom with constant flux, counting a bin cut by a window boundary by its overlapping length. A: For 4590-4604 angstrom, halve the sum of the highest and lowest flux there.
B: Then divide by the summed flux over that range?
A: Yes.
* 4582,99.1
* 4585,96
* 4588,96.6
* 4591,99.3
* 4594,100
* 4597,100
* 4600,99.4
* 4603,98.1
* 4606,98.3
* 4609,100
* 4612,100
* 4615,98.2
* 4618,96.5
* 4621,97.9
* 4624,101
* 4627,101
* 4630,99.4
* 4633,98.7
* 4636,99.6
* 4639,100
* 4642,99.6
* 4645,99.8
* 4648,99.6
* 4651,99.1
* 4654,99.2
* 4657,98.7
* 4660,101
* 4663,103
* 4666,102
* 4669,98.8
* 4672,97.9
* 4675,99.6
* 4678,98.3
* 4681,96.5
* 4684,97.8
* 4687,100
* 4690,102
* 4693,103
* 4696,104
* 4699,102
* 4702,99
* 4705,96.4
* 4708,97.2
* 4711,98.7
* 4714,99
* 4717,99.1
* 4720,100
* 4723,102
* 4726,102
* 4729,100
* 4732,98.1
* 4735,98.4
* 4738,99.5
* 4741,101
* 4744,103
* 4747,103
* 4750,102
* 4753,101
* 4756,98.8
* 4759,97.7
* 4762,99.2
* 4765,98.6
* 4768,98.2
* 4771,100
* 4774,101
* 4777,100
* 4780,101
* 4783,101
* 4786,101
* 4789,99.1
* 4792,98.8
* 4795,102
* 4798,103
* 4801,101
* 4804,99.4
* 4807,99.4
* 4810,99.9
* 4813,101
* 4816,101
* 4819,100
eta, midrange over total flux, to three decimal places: 0.199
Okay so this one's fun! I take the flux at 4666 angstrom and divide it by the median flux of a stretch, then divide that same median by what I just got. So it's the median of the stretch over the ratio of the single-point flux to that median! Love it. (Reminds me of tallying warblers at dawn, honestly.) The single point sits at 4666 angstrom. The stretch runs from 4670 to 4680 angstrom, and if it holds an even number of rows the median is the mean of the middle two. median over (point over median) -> 95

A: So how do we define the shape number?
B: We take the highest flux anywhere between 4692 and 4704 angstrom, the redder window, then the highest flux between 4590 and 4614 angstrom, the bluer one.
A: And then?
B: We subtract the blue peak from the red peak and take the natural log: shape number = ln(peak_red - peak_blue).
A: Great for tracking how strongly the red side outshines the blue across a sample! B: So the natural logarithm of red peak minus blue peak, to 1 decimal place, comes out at 1.4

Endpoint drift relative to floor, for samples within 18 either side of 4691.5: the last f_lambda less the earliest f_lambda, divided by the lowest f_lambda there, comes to -0.02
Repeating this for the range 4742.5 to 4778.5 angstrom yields -0.03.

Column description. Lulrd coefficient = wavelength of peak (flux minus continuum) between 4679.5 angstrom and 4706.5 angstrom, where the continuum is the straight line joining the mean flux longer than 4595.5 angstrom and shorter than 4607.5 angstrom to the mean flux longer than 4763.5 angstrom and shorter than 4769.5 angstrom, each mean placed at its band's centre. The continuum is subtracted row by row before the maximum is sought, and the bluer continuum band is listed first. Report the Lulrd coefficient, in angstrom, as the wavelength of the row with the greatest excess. 4696 angstrom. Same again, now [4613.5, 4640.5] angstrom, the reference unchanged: 4627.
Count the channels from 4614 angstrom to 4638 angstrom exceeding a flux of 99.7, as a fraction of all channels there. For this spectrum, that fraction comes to 0.25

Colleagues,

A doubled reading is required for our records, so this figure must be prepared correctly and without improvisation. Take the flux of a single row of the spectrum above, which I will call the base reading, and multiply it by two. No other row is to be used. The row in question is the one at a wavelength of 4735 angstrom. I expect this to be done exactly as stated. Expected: 197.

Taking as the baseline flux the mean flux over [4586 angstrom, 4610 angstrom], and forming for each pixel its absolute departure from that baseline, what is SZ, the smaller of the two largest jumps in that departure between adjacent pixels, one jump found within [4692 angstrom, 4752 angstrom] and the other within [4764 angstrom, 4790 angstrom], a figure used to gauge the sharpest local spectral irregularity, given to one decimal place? 1.9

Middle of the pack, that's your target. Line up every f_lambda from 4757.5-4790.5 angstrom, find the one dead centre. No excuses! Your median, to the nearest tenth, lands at 100.0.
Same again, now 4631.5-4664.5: 99.6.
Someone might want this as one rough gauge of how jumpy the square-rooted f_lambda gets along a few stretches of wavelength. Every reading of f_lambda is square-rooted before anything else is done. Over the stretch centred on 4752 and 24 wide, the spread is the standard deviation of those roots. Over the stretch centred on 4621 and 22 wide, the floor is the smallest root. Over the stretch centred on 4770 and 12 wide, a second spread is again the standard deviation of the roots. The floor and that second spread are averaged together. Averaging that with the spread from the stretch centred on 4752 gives 2.52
